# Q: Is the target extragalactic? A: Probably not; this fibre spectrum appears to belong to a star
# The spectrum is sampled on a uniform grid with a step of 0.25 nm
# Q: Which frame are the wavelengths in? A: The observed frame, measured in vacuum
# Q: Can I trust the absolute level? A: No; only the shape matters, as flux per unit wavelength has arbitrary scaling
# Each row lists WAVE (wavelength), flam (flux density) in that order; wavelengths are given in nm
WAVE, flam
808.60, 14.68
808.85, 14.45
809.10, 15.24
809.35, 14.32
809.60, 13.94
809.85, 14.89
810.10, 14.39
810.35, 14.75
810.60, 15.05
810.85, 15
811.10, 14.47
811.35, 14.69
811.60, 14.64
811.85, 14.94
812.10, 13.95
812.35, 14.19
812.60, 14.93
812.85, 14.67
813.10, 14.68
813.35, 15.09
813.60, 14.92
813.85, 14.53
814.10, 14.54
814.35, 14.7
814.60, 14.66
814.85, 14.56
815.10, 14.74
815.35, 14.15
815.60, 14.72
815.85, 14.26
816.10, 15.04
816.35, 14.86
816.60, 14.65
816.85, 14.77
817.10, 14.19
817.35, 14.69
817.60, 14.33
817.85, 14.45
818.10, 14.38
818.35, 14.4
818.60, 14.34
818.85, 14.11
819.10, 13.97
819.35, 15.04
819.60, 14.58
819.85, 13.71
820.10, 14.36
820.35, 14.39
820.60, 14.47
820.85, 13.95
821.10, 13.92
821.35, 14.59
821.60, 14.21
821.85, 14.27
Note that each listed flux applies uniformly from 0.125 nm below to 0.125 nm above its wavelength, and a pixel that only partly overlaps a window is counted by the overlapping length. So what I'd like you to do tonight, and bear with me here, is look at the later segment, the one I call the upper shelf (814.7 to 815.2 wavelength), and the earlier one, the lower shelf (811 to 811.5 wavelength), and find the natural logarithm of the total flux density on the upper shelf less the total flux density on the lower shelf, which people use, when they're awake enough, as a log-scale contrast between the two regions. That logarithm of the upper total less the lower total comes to -2.0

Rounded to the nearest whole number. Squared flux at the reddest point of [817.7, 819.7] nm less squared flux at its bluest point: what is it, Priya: 4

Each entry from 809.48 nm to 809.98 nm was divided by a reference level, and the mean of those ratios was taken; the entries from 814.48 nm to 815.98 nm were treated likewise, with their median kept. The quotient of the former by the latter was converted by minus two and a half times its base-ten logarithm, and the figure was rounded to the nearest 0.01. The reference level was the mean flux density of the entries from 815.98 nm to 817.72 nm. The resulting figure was 0.01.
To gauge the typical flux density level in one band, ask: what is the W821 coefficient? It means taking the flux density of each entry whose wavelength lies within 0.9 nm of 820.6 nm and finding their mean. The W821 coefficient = 14.20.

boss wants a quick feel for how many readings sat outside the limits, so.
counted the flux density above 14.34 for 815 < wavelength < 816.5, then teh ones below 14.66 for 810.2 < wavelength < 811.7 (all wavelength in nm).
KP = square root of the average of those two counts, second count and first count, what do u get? 1.7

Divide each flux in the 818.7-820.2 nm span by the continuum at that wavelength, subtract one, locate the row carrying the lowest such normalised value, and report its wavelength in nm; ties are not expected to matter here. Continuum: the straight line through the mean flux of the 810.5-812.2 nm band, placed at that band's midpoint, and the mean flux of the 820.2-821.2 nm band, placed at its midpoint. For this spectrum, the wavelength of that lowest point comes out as 819.85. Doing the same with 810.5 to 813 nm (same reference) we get 812.10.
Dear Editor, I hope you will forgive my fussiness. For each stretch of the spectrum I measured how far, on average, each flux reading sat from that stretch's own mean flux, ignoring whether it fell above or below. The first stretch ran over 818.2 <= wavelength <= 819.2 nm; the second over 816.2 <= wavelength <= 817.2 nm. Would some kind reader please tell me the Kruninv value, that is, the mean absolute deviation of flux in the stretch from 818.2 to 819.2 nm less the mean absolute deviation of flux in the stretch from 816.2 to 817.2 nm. -0.049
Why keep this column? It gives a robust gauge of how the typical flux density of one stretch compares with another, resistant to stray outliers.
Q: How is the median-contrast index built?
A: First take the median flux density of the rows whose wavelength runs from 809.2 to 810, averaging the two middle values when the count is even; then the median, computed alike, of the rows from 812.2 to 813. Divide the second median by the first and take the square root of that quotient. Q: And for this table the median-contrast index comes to 1.01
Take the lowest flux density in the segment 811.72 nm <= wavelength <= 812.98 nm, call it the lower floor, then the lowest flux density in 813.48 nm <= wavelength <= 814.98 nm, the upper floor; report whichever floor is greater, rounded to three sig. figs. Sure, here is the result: 14.5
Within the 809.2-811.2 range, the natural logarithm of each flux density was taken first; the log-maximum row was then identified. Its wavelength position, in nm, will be 810.60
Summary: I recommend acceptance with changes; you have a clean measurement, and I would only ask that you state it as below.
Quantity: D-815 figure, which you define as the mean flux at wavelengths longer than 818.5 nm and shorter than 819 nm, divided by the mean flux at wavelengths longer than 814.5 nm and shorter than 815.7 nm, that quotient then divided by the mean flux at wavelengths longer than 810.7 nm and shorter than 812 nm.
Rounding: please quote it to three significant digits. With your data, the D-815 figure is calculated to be 0.0662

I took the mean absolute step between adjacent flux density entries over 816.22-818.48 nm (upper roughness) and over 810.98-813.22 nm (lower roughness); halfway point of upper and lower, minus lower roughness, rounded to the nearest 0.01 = -0.05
